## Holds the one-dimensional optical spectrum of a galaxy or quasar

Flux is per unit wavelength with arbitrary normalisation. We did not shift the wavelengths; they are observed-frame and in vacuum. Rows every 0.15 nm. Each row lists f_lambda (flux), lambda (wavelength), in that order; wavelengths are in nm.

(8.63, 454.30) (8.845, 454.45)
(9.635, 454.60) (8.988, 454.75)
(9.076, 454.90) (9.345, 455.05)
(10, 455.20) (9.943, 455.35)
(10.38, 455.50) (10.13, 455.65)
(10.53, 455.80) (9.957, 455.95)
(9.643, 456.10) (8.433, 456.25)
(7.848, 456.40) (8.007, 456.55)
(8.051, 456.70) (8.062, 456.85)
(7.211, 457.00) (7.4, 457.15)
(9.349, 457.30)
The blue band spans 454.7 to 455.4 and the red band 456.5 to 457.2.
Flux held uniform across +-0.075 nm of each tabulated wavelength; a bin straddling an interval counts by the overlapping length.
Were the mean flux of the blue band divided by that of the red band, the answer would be 1.22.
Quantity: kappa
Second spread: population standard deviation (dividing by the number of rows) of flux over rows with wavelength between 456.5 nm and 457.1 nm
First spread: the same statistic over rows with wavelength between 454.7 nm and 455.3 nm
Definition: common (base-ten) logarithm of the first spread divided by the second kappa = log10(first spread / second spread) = 0.0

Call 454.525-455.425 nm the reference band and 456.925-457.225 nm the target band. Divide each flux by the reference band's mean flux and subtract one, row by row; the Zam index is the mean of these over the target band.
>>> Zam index -0.23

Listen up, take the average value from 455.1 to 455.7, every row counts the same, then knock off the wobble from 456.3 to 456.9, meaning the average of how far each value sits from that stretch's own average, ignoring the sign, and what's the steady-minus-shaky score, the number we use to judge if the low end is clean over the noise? 10.0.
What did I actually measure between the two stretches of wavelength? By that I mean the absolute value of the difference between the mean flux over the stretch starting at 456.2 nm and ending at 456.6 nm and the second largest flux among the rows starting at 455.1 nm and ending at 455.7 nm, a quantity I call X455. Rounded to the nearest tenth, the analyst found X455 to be 2.0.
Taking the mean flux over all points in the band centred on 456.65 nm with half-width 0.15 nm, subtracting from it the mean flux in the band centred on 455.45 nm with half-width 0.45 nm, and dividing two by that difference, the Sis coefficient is -1.0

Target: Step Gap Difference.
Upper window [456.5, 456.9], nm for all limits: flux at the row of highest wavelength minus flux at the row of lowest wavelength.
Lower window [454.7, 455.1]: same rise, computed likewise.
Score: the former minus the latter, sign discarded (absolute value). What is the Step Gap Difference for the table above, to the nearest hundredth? 0.30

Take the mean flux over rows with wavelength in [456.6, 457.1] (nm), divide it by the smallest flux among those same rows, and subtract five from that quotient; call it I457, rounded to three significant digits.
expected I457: -3.92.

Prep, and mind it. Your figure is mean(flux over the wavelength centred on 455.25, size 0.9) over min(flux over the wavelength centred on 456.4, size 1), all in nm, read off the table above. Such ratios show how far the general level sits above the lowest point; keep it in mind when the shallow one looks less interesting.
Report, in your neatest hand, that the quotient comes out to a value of 1.25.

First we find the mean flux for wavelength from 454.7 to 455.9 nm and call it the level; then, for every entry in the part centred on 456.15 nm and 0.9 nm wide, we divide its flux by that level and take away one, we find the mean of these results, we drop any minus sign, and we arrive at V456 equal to 0.07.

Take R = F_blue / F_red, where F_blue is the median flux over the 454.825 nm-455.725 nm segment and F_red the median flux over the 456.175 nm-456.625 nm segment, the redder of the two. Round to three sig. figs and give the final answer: 1.25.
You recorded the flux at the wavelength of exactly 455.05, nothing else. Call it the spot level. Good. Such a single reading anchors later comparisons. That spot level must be 9.345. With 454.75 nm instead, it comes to 8.988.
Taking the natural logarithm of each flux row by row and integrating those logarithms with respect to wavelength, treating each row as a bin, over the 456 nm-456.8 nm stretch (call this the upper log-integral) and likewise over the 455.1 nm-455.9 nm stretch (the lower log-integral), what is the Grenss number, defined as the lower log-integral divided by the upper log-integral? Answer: 1.1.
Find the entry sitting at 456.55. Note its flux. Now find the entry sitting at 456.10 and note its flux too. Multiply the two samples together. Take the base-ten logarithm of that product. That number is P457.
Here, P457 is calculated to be 1.89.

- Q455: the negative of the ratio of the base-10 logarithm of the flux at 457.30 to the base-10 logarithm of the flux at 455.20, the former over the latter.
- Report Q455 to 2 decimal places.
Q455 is -0.97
